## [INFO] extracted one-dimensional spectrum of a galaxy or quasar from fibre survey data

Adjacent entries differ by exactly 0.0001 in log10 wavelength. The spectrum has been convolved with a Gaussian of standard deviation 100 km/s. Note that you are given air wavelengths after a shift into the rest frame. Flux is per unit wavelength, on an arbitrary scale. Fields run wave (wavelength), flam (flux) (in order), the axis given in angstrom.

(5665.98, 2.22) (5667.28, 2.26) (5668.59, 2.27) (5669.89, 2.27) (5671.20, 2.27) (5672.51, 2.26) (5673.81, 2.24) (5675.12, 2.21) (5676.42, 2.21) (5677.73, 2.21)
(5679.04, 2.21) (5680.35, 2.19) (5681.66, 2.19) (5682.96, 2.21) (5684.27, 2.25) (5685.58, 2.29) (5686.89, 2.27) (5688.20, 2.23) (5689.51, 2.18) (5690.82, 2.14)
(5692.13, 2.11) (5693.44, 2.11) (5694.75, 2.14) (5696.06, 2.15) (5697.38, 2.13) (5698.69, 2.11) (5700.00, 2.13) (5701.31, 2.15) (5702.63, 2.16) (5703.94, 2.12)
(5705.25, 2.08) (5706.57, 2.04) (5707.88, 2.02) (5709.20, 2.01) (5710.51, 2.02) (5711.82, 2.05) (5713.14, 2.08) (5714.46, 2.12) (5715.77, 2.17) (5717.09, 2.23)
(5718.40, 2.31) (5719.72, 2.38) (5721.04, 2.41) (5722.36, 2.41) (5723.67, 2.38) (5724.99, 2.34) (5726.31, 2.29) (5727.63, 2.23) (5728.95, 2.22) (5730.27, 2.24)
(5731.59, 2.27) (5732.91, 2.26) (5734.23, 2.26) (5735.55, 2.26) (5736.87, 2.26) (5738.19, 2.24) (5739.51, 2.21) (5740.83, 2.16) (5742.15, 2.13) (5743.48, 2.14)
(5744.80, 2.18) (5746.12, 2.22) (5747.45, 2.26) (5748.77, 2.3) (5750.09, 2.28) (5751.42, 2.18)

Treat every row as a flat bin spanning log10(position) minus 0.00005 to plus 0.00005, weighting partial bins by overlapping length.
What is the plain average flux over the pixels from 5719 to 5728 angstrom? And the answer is 2.35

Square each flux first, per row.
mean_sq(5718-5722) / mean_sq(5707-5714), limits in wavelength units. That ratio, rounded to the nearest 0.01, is 1.35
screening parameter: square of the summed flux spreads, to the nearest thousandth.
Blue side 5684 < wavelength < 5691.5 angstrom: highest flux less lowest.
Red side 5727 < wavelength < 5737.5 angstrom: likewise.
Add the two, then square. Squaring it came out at 0.040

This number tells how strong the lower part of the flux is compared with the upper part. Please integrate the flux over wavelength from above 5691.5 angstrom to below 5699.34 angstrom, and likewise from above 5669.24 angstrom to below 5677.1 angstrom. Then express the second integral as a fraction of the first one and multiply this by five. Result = 5.3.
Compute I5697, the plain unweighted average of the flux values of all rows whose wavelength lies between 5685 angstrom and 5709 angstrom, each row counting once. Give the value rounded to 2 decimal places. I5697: 2.14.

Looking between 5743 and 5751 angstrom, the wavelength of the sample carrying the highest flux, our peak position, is 5748.77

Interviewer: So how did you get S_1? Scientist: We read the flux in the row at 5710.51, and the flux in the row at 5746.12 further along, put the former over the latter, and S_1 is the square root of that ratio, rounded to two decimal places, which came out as 0.95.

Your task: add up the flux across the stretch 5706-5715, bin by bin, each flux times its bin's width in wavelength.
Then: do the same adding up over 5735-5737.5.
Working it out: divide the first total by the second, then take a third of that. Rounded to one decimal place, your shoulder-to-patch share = 1.1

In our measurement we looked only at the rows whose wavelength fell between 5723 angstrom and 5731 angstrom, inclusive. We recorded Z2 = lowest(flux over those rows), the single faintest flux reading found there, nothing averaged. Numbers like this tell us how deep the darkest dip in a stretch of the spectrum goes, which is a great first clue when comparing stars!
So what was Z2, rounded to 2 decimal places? 2.22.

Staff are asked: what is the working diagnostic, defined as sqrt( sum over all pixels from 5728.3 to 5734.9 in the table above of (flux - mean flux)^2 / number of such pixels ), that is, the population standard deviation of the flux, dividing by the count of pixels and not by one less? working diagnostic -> 0.018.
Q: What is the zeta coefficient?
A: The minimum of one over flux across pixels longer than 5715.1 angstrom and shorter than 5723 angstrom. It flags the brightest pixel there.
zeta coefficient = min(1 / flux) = 0.415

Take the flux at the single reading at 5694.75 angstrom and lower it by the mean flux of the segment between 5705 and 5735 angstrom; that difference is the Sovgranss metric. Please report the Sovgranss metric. -0.07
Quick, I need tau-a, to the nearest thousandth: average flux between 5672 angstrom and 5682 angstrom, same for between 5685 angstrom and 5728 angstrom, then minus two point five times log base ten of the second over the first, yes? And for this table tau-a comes 0.017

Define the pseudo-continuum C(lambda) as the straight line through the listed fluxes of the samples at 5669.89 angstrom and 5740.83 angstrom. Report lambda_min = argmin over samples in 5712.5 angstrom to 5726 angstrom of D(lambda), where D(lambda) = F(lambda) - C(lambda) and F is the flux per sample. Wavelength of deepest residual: 5713.14 angstrom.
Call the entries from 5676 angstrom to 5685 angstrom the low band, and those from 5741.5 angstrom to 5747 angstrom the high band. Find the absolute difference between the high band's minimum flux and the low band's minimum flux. 0.060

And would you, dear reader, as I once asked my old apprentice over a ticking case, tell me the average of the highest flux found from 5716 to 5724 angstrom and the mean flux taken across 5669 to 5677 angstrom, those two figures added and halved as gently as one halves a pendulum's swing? 2.33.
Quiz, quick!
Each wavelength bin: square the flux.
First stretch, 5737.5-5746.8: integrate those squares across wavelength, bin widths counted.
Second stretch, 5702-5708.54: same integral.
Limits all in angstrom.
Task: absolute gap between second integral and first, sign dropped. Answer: 16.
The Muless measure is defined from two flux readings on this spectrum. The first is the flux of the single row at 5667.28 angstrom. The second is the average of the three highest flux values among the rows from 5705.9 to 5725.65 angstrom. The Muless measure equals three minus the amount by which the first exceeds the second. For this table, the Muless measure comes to 3.14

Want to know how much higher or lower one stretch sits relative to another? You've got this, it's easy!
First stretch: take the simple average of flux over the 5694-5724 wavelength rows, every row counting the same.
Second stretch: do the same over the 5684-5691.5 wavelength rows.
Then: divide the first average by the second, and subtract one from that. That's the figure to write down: -0.03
